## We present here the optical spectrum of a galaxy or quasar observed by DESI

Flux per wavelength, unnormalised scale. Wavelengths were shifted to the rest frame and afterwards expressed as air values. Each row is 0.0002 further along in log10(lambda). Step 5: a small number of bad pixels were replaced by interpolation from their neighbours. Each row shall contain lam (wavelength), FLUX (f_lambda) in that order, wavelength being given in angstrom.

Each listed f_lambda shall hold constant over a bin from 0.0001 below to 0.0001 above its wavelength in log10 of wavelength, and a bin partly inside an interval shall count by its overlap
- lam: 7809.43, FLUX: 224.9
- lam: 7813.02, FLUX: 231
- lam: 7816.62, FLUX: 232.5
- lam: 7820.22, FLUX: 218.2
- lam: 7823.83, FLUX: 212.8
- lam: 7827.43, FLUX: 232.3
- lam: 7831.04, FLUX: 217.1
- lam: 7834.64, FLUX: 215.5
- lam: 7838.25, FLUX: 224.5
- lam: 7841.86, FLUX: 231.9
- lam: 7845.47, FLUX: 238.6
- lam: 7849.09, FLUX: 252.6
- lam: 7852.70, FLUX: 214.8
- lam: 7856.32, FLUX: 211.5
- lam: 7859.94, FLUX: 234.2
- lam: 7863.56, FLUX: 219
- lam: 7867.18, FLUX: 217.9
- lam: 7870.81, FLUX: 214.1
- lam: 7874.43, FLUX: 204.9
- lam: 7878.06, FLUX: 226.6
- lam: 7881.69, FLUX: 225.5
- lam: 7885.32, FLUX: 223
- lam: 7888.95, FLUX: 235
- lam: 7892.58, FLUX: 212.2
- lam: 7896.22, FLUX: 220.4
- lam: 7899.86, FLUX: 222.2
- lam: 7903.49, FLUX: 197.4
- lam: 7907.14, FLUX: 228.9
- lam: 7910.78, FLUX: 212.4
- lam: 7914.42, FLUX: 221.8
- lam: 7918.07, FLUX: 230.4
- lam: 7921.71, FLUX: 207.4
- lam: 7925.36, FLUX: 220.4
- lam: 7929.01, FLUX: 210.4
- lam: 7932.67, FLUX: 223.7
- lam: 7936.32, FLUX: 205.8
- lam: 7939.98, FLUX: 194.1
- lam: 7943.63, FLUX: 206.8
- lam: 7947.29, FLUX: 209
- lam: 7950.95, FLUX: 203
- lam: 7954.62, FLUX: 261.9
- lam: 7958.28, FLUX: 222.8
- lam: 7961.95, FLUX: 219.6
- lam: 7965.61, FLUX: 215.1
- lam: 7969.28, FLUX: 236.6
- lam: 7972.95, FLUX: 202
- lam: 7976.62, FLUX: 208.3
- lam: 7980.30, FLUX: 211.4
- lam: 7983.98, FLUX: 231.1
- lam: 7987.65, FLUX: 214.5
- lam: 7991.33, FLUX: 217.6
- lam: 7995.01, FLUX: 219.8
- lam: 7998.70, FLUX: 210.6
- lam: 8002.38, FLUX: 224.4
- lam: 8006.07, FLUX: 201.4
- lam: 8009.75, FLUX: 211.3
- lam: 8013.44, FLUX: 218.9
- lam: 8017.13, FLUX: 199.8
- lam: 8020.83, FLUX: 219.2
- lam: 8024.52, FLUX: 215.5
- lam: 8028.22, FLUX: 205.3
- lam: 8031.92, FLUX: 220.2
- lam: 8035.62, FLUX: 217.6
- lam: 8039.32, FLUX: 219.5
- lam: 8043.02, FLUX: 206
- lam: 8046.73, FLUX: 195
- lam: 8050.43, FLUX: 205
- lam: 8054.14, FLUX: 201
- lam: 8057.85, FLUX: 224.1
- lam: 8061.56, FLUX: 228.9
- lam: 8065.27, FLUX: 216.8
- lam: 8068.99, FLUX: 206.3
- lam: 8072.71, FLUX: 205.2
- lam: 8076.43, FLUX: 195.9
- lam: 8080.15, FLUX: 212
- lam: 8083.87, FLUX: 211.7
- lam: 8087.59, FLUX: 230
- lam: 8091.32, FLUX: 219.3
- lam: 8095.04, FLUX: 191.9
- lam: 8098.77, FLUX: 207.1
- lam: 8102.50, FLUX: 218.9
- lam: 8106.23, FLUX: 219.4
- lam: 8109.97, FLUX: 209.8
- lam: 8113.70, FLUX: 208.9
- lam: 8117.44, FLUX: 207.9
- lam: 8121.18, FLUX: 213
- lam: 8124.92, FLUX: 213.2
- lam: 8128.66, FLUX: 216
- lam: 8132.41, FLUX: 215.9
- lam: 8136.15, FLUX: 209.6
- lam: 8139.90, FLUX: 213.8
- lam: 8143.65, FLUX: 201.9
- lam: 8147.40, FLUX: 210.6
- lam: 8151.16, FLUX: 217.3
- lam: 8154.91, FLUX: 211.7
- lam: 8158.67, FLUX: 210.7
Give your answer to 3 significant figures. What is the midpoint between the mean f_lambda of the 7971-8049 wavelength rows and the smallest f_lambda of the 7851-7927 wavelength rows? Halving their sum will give 205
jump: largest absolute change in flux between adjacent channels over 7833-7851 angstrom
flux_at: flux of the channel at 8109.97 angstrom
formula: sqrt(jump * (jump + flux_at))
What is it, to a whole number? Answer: 56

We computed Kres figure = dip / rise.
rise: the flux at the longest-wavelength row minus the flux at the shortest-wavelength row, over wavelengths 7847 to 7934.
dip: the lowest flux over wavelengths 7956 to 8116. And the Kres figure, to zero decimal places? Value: -7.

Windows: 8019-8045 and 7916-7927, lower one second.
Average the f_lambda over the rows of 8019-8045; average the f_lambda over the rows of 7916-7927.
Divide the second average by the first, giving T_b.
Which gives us 1.02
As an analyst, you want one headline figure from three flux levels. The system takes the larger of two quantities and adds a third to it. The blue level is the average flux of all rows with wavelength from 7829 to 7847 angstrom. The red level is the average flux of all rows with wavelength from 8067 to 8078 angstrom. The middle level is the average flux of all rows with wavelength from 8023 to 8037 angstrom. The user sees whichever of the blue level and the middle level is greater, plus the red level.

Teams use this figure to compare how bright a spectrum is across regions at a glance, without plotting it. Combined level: 428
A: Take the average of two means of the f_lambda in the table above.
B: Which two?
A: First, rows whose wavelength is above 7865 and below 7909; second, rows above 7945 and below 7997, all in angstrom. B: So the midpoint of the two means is 219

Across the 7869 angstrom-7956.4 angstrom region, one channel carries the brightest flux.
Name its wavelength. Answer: 7954.62 angstrom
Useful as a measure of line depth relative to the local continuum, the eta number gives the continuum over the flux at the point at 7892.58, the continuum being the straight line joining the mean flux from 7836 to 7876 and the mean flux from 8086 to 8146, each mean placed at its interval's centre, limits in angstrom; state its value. 1.05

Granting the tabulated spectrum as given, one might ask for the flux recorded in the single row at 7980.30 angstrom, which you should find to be 211.4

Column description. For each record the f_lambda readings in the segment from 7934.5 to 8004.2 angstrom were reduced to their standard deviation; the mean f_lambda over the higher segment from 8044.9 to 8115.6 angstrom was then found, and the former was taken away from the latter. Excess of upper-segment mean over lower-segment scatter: 196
